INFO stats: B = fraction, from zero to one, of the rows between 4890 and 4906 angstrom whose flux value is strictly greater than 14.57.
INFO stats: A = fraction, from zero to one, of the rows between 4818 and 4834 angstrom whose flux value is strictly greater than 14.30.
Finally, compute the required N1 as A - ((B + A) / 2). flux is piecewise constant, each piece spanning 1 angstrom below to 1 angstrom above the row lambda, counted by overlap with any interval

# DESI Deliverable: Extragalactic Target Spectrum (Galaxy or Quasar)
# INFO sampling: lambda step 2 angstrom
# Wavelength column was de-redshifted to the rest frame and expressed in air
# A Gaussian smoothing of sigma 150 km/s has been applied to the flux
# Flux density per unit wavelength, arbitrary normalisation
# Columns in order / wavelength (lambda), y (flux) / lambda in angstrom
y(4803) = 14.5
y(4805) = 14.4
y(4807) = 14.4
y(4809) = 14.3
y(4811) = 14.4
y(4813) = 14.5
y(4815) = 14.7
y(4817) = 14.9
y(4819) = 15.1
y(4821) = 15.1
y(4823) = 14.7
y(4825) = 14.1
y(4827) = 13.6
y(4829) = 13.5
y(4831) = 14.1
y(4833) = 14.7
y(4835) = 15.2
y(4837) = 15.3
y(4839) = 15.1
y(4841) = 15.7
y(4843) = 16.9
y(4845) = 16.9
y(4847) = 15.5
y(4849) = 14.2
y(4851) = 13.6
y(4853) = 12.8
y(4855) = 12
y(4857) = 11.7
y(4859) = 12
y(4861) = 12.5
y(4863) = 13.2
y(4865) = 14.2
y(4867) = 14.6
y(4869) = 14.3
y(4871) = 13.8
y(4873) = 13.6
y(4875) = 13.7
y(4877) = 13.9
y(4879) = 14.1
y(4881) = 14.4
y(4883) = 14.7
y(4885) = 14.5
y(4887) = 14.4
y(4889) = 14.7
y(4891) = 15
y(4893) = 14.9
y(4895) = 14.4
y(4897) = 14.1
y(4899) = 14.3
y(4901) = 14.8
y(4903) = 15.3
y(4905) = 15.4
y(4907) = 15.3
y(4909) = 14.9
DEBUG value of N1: -0.06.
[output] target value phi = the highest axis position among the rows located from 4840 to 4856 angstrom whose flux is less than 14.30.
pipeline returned 4855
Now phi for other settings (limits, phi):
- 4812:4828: 4827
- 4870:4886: 4879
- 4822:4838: 4831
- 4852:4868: 4865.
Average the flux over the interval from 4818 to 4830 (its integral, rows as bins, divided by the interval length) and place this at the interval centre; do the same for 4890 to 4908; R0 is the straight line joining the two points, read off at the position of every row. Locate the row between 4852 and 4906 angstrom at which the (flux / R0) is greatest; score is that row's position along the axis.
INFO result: 4905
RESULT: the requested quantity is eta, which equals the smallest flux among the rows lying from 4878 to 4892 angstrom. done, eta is 14.1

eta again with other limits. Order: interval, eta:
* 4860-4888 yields 12.5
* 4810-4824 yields 14.4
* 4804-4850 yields 13.5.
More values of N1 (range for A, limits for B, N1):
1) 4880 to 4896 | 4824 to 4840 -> 0.25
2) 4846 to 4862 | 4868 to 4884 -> 0.00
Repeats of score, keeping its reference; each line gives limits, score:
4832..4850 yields 4843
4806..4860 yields 4843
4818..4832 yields 4819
